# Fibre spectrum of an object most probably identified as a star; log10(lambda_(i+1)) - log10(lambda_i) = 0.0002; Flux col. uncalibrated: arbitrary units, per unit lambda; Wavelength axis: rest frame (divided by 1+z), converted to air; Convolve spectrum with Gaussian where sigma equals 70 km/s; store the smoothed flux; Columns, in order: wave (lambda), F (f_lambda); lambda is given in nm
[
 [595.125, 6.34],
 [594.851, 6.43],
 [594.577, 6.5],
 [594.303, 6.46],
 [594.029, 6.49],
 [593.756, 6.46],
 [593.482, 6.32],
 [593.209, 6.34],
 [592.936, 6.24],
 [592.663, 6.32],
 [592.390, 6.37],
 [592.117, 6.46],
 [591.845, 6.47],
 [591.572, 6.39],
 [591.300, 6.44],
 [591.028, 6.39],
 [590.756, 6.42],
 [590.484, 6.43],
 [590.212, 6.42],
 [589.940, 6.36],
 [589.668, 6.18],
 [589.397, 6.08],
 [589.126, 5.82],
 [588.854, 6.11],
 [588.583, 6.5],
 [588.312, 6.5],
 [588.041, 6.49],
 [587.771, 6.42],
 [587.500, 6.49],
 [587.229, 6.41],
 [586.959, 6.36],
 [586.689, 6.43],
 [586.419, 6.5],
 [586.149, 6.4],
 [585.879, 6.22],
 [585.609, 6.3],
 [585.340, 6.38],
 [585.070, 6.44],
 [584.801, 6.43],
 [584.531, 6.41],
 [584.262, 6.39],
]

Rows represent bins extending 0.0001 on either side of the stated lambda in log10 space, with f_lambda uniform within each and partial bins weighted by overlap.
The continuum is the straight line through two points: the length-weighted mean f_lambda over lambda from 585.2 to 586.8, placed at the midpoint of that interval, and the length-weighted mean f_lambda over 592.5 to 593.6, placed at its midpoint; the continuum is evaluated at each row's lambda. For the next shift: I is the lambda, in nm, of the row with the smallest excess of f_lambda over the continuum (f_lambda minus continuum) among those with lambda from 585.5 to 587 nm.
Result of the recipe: 585.879 nm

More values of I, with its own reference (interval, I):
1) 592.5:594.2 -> 592.936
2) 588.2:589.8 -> 589.126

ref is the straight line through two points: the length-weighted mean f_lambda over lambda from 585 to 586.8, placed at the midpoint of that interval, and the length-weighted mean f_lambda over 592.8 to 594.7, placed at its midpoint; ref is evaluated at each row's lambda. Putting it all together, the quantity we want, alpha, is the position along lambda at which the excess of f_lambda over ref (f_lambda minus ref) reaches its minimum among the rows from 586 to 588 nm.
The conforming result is 586.959 nm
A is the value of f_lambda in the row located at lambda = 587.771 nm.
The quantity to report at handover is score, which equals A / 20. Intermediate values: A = 6.42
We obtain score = 0.321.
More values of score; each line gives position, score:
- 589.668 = 0.309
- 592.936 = 0.312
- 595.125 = 0.317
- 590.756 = 0.321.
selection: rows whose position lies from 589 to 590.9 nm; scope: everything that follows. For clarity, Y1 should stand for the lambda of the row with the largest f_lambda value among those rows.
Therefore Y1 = 590.484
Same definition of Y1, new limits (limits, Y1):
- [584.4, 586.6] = 586.419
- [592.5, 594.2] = 594.029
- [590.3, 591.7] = 591.300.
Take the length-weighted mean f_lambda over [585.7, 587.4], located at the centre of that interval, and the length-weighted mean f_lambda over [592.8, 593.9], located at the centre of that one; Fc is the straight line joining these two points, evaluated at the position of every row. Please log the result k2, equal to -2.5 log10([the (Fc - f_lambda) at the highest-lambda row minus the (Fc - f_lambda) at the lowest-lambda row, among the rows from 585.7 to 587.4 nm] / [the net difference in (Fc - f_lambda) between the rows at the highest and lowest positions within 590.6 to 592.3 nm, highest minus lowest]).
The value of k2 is -1.5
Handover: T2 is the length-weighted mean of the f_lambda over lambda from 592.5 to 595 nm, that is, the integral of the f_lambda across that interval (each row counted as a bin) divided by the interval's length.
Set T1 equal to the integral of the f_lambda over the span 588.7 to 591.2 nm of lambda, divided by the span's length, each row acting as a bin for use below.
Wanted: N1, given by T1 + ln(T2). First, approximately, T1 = 6.25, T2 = 6.39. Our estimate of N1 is 8.11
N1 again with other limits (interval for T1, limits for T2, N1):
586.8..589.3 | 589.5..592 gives 8.20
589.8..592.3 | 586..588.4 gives 8.28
